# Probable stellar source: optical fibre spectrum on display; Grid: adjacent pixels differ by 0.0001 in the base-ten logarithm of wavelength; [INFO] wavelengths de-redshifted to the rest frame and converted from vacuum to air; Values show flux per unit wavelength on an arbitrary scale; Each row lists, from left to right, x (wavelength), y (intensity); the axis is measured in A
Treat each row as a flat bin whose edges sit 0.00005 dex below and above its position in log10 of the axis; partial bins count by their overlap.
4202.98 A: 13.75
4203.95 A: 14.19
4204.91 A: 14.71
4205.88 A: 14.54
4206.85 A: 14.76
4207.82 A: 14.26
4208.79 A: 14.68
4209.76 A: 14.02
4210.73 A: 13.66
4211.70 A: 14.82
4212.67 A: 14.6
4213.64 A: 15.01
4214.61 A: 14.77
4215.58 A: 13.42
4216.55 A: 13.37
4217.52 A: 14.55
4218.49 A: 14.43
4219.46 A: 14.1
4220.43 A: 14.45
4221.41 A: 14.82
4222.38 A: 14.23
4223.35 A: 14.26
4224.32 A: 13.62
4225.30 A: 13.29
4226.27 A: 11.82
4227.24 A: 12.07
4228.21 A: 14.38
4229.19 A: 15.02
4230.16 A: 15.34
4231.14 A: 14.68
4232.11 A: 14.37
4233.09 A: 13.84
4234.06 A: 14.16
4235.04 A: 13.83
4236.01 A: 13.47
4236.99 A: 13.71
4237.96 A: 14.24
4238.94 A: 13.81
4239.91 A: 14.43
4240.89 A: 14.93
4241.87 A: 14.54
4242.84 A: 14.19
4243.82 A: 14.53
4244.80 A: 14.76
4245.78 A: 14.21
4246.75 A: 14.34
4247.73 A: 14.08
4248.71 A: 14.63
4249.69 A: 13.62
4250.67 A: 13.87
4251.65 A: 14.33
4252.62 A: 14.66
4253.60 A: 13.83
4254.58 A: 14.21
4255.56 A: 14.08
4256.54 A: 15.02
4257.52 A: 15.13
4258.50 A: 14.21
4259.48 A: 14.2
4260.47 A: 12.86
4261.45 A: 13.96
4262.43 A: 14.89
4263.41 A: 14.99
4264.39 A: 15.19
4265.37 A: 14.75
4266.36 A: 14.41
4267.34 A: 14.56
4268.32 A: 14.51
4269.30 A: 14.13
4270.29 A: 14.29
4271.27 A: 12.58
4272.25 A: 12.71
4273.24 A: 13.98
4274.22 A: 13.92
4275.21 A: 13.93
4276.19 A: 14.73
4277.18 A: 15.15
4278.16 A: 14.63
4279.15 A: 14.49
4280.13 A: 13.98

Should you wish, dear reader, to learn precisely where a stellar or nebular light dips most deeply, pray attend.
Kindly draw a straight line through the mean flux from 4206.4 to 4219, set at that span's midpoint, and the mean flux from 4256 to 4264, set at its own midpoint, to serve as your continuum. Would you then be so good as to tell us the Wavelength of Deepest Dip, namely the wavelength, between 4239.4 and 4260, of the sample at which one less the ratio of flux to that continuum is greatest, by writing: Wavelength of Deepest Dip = 4249.69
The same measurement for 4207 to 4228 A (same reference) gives 4226.27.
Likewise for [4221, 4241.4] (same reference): 4226.27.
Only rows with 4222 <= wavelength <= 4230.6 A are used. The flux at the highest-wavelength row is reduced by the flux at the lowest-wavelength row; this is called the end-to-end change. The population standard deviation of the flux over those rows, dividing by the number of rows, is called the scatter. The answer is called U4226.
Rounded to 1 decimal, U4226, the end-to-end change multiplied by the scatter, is 1.3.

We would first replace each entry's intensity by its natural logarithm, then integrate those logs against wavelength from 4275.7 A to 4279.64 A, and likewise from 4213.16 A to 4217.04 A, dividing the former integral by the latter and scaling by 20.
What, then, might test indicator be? 20.6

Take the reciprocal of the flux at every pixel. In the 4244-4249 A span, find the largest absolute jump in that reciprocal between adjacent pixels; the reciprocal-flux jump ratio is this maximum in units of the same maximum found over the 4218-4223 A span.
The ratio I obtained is 1.0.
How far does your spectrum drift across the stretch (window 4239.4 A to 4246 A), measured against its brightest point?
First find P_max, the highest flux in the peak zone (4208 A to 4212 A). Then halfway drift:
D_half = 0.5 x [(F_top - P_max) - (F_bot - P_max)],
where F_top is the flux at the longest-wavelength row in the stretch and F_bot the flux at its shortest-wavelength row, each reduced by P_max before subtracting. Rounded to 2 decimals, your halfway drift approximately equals -0.11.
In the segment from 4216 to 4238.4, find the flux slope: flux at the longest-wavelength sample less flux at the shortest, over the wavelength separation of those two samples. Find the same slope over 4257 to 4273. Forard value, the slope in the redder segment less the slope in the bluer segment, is -0.20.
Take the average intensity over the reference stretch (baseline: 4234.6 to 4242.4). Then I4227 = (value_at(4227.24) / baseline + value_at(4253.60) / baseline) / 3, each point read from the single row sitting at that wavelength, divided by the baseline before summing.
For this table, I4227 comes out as 0.61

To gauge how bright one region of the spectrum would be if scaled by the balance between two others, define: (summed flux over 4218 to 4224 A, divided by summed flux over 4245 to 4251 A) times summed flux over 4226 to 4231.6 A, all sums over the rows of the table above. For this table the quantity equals 85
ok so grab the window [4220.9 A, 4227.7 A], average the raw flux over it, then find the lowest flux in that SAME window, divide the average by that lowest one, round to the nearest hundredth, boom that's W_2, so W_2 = 1.14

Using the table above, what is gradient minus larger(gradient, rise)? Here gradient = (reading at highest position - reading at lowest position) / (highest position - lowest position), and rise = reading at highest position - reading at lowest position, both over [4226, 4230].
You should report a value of -2.1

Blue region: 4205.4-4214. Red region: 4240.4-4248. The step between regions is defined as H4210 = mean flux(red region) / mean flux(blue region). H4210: 1.00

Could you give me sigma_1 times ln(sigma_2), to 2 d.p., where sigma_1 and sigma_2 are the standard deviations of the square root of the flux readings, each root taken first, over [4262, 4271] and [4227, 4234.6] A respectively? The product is -0.09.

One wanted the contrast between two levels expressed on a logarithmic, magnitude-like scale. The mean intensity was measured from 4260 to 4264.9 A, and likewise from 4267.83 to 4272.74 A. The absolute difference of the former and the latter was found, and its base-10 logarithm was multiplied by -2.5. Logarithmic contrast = 0.3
